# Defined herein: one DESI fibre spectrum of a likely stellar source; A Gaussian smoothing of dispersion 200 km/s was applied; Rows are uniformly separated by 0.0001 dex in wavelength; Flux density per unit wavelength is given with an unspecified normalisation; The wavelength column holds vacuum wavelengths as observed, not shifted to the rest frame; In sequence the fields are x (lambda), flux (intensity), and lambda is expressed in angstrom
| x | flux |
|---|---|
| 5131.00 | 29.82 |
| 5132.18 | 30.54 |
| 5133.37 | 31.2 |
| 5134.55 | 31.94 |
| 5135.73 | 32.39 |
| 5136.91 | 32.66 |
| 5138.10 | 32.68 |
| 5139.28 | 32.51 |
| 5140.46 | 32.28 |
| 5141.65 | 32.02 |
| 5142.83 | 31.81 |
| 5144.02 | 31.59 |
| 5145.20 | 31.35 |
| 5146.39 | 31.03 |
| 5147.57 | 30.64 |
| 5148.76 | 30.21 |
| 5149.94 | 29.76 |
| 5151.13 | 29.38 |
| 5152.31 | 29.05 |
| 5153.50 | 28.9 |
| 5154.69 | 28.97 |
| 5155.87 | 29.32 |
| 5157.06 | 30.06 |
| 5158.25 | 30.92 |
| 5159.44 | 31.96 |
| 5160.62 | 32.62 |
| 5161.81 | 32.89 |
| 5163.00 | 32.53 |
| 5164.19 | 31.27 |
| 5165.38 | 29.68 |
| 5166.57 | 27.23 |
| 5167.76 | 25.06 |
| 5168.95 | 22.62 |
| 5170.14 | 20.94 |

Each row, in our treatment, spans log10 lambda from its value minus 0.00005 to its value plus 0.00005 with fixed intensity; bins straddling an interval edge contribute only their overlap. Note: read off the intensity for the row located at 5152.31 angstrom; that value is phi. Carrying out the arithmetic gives 29.05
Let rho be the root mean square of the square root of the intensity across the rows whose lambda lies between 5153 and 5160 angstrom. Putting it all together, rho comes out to 5.48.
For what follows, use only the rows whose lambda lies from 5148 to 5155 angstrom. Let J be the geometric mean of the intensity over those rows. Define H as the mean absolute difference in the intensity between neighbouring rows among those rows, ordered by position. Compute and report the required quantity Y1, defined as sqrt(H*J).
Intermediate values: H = 0.28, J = 29.4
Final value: 2.8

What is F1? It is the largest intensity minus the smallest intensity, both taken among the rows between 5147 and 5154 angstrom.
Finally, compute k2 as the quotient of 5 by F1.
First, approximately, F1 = 1.74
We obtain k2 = 2.9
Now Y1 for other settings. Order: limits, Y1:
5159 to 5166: 5.1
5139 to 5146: 2.7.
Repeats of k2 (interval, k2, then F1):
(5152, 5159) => 2.5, 2.02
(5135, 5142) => 7.6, 0.66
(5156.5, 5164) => 1.8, 2.83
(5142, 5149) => 3.1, 1.60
